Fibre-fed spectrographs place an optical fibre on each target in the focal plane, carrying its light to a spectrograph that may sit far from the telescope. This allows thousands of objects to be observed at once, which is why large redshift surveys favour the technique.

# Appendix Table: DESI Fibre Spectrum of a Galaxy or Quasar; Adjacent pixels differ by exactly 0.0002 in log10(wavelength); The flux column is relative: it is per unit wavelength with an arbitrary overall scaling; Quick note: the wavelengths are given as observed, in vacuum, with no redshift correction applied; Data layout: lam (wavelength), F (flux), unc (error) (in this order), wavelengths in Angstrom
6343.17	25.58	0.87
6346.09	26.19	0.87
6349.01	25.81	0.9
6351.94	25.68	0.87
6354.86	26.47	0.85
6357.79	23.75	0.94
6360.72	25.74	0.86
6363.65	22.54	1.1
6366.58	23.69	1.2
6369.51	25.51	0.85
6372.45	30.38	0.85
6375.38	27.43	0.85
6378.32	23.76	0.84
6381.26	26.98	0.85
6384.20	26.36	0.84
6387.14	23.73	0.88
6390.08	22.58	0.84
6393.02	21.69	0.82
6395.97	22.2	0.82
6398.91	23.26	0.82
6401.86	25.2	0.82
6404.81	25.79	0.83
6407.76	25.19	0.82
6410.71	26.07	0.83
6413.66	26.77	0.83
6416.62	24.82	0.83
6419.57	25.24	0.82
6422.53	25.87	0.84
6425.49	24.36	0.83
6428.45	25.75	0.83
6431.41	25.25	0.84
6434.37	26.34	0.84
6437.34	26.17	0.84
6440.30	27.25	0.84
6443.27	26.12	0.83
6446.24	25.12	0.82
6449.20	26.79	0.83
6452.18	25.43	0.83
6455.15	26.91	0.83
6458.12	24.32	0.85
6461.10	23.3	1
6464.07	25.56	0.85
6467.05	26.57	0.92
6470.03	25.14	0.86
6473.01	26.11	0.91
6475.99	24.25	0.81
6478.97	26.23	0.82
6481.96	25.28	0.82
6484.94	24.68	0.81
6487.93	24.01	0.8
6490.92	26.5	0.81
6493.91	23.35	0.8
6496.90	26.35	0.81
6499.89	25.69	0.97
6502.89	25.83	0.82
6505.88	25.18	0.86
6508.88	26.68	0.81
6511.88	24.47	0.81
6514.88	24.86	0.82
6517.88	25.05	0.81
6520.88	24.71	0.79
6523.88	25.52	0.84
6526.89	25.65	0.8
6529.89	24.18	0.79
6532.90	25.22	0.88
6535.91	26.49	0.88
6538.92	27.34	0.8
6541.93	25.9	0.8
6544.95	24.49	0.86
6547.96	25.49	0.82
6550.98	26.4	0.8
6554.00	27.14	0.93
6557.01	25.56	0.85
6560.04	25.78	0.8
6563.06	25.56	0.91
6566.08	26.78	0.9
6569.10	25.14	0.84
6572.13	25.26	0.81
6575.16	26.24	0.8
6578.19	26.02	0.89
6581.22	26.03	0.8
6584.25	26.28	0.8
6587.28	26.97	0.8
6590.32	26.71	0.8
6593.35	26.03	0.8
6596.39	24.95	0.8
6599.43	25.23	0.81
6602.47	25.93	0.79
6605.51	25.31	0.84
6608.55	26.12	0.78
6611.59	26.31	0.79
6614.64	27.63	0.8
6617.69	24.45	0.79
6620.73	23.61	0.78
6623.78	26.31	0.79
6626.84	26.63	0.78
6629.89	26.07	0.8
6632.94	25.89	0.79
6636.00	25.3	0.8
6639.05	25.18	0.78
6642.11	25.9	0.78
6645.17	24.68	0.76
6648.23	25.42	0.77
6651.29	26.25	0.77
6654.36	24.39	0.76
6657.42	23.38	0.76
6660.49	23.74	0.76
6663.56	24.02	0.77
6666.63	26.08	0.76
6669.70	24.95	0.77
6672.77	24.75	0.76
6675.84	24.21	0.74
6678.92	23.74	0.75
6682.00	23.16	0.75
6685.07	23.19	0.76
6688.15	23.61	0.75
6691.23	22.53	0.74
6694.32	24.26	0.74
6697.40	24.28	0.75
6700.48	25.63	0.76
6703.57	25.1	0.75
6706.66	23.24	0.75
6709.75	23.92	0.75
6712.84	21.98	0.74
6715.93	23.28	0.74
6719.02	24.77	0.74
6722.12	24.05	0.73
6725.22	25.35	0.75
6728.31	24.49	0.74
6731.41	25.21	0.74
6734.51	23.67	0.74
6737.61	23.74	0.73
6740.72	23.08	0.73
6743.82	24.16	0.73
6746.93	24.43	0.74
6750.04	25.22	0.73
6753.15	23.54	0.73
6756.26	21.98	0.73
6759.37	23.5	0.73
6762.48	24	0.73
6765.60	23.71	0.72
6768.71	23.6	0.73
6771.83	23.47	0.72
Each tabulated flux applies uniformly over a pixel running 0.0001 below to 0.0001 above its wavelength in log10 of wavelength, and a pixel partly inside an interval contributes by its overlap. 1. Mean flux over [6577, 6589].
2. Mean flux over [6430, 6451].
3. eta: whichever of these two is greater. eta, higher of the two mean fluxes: 26.3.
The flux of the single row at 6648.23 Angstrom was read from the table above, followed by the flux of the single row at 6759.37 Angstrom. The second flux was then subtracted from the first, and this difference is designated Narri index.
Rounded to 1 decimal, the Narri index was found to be 1.9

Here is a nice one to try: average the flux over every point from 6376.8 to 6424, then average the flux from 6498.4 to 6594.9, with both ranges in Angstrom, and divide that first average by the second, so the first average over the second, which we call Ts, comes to 0.96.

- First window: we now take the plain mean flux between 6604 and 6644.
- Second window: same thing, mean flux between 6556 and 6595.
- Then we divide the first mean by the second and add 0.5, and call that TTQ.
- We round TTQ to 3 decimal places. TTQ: 1.489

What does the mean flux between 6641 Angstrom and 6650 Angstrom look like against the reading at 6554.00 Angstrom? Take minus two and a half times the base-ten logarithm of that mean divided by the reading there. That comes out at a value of 0.07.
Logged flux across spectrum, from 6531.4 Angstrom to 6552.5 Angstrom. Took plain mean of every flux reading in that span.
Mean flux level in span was 25.9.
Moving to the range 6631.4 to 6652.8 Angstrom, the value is 25.5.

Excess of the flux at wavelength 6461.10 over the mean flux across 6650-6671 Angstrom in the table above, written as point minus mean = -1.4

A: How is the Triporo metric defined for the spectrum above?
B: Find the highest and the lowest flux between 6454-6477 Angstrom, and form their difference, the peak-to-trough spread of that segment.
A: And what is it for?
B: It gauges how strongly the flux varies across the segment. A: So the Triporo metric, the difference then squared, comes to 13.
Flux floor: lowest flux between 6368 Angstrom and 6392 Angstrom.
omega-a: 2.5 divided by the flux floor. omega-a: 0.111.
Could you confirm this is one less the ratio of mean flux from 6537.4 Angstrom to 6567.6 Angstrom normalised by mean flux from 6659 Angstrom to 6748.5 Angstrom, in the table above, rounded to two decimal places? -0.08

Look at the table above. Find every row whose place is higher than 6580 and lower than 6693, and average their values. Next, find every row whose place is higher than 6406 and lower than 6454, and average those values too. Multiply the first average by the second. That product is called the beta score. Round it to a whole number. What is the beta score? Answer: 649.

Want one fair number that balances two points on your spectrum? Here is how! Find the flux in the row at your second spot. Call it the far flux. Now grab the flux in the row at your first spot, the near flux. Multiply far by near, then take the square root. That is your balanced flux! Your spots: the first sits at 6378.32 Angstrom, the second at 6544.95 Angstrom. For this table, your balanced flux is 24.1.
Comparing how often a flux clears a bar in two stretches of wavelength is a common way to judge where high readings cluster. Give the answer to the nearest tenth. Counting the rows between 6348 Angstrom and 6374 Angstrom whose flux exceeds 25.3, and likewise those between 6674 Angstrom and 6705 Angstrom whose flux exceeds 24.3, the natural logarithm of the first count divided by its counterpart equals 1.1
